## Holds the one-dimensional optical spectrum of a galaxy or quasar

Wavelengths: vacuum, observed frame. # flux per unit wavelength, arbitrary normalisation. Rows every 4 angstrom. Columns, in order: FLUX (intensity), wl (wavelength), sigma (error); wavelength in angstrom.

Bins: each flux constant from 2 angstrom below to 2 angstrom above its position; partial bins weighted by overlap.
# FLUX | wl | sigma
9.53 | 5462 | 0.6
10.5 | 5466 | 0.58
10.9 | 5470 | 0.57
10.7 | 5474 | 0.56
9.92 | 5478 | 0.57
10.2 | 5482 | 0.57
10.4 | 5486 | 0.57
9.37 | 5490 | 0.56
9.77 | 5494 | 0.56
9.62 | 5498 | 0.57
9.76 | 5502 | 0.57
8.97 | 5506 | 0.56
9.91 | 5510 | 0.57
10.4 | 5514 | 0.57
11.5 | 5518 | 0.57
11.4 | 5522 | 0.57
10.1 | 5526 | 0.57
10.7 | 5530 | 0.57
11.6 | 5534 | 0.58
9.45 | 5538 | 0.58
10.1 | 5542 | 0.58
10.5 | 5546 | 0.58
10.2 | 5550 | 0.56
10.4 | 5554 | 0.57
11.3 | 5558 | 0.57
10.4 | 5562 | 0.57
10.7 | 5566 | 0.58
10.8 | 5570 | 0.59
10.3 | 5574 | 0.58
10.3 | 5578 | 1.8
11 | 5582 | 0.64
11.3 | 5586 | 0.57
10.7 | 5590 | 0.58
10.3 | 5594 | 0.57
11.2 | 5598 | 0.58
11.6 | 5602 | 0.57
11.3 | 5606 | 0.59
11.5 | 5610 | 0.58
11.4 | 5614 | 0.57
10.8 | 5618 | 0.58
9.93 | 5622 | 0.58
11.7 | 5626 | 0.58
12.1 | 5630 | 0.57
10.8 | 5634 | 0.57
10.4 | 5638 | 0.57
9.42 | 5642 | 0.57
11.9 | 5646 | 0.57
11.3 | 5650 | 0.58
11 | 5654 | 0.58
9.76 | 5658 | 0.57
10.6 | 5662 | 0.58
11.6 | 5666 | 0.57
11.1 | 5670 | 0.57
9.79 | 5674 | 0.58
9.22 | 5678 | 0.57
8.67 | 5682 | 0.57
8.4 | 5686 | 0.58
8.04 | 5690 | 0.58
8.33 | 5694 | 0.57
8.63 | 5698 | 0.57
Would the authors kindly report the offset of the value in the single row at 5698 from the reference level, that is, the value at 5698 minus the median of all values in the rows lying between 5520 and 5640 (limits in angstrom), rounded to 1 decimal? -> -2.1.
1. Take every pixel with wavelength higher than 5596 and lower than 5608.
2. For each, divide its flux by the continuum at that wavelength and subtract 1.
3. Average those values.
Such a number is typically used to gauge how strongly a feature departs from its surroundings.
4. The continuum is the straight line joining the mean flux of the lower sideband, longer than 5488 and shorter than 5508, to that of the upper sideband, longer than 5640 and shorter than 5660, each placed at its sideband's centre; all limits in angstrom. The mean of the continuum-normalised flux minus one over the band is 0.10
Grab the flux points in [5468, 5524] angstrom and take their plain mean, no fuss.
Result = 10.2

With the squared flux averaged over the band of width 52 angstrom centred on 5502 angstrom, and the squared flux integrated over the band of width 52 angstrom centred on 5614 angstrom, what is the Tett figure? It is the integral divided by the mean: 62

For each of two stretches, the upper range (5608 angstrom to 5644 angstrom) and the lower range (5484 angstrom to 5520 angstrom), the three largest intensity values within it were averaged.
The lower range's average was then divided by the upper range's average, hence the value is 0.92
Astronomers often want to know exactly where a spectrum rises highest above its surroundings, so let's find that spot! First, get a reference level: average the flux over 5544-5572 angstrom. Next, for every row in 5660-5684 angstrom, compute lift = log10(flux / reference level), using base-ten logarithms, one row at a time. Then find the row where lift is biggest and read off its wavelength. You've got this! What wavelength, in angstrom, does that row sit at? 5666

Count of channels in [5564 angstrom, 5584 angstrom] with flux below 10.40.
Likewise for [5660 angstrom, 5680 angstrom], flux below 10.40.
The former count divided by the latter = 1.00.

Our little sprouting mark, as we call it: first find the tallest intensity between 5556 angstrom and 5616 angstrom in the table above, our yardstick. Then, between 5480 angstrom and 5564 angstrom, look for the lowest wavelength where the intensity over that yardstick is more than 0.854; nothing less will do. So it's 5482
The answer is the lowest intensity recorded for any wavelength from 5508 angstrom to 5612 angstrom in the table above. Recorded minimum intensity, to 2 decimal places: 9.45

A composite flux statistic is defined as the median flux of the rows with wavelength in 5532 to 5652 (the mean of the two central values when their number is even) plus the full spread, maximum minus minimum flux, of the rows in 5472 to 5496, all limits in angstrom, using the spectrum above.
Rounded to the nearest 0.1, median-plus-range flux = 12.1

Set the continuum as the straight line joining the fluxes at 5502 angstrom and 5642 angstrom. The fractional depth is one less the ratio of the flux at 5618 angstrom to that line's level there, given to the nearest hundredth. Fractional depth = -0.14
